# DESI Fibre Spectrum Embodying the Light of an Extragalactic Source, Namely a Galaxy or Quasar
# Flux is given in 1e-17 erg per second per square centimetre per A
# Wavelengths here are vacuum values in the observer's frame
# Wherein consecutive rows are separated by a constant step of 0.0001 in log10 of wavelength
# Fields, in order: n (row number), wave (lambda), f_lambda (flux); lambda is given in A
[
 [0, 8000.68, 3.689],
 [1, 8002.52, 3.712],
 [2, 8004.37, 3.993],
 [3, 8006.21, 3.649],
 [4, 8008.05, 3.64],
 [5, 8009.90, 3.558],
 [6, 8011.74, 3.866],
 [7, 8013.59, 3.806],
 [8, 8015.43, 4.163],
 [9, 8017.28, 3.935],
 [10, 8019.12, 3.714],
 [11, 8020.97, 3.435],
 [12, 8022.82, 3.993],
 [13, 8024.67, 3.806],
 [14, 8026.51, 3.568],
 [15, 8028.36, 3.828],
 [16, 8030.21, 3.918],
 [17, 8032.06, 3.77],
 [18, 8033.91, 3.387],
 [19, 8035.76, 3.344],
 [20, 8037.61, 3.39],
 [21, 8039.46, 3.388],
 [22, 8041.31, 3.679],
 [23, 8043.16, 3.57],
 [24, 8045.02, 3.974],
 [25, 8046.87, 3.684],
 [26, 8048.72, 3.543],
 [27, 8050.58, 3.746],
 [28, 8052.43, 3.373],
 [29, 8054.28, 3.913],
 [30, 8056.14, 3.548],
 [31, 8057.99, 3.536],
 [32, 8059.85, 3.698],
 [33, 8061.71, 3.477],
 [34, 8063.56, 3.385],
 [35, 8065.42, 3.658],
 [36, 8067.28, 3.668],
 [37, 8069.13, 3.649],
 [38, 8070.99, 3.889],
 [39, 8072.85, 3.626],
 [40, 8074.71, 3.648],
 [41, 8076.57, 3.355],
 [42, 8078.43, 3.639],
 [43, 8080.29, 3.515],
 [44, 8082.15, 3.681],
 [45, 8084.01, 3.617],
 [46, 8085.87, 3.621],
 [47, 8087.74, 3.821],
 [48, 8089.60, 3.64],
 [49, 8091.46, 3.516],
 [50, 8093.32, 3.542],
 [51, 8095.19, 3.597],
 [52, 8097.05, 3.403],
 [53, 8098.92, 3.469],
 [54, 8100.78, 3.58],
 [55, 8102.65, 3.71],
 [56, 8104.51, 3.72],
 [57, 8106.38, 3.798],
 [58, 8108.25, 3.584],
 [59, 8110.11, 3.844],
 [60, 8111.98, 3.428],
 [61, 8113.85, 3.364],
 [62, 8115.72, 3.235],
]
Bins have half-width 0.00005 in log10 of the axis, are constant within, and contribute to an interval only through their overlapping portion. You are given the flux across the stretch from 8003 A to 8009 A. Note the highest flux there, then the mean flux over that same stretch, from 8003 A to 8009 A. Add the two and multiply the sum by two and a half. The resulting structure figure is 19.4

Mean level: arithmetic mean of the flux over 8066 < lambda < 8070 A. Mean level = 3.66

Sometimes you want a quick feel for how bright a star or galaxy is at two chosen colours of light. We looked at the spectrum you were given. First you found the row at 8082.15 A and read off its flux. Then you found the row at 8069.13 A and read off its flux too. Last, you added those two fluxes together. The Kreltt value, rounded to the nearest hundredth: 7.33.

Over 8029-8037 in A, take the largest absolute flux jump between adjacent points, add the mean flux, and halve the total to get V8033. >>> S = 1.99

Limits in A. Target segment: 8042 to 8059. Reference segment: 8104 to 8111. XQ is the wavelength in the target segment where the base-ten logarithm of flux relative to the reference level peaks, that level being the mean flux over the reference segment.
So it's 8045.02 A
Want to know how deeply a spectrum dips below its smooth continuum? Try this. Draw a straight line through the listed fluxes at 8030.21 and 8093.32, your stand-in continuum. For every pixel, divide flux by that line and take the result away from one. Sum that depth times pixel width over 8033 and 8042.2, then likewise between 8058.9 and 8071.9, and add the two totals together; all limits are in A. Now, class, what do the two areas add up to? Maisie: 1.3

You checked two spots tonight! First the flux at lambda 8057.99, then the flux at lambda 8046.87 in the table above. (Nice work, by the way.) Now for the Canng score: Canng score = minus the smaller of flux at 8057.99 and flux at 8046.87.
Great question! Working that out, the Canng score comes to -3.54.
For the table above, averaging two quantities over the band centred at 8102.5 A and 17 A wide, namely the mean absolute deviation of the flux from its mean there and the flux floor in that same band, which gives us 1.76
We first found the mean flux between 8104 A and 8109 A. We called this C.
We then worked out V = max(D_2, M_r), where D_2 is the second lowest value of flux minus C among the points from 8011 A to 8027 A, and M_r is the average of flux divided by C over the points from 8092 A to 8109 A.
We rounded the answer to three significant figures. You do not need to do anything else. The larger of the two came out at 0.973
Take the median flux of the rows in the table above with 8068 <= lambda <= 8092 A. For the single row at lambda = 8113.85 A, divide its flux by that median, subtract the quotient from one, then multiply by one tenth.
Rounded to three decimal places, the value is 0.008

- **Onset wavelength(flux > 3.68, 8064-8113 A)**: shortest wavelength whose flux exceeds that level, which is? 8070.99 A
